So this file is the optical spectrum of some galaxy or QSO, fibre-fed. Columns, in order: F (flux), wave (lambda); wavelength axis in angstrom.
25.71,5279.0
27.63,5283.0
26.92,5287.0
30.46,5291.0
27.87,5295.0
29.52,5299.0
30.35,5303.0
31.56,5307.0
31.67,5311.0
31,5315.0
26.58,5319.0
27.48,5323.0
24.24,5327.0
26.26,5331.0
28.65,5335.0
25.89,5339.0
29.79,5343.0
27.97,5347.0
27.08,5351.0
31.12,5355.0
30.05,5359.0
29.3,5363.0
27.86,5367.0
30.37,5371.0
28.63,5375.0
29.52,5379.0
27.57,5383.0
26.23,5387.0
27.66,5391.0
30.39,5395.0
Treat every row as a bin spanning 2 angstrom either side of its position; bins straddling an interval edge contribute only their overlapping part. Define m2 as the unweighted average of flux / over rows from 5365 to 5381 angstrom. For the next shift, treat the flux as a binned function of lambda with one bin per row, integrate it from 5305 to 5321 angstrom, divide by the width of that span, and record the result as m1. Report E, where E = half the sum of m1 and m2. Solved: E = 29.6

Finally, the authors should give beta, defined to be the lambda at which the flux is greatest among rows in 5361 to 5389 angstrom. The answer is 5371.0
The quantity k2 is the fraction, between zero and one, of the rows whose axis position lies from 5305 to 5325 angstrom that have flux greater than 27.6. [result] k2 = 0.60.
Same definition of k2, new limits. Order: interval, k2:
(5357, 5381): 1.00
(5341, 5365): 0.83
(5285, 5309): 0.83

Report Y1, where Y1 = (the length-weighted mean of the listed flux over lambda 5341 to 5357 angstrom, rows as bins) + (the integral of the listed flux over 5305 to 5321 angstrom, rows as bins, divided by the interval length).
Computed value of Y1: 59.2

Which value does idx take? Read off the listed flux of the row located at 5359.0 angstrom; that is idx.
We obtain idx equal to 30.05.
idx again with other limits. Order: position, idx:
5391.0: 27.66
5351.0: 27.08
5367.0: 27.86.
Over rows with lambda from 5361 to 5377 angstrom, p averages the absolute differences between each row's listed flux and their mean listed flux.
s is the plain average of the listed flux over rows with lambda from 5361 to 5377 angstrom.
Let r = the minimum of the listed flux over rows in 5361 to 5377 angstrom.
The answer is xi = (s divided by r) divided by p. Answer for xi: 1.31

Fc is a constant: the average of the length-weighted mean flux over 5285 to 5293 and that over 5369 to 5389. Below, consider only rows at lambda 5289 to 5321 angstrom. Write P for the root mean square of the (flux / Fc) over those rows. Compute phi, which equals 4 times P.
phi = 4.19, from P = 1.05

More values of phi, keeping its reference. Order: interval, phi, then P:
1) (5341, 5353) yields 3.96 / 0.99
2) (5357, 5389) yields 4.02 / 1.01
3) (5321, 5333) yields 3.64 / 0.91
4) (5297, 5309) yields 4.27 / 1.07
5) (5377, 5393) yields 3.89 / 0.97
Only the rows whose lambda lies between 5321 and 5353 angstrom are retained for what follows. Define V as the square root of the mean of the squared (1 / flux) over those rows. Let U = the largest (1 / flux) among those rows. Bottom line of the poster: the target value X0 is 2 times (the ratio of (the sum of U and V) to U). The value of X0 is 3.79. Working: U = 0.041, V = 0.0370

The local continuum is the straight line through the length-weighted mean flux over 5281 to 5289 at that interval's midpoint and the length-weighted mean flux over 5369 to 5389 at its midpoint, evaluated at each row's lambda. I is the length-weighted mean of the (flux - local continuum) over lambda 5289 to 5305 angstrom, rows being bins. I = 2.1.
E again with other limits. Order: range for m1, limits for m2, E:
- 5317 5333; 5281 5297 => 27.2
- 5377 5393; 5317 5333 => 26.9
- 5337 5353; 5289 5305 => 28.6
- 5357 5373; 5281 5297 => 28.8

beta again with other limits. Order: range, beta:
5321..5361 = 5355.0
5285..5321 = 5311.0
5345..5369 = 5355.0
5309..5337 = 5311.0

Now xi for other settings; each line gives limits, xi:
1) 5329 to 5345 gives 0.68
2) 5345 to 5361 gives 0.70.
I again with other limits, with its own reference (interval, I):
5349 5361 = 1.3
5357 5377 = 0.9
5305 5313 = 4.0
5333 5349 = 0.1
